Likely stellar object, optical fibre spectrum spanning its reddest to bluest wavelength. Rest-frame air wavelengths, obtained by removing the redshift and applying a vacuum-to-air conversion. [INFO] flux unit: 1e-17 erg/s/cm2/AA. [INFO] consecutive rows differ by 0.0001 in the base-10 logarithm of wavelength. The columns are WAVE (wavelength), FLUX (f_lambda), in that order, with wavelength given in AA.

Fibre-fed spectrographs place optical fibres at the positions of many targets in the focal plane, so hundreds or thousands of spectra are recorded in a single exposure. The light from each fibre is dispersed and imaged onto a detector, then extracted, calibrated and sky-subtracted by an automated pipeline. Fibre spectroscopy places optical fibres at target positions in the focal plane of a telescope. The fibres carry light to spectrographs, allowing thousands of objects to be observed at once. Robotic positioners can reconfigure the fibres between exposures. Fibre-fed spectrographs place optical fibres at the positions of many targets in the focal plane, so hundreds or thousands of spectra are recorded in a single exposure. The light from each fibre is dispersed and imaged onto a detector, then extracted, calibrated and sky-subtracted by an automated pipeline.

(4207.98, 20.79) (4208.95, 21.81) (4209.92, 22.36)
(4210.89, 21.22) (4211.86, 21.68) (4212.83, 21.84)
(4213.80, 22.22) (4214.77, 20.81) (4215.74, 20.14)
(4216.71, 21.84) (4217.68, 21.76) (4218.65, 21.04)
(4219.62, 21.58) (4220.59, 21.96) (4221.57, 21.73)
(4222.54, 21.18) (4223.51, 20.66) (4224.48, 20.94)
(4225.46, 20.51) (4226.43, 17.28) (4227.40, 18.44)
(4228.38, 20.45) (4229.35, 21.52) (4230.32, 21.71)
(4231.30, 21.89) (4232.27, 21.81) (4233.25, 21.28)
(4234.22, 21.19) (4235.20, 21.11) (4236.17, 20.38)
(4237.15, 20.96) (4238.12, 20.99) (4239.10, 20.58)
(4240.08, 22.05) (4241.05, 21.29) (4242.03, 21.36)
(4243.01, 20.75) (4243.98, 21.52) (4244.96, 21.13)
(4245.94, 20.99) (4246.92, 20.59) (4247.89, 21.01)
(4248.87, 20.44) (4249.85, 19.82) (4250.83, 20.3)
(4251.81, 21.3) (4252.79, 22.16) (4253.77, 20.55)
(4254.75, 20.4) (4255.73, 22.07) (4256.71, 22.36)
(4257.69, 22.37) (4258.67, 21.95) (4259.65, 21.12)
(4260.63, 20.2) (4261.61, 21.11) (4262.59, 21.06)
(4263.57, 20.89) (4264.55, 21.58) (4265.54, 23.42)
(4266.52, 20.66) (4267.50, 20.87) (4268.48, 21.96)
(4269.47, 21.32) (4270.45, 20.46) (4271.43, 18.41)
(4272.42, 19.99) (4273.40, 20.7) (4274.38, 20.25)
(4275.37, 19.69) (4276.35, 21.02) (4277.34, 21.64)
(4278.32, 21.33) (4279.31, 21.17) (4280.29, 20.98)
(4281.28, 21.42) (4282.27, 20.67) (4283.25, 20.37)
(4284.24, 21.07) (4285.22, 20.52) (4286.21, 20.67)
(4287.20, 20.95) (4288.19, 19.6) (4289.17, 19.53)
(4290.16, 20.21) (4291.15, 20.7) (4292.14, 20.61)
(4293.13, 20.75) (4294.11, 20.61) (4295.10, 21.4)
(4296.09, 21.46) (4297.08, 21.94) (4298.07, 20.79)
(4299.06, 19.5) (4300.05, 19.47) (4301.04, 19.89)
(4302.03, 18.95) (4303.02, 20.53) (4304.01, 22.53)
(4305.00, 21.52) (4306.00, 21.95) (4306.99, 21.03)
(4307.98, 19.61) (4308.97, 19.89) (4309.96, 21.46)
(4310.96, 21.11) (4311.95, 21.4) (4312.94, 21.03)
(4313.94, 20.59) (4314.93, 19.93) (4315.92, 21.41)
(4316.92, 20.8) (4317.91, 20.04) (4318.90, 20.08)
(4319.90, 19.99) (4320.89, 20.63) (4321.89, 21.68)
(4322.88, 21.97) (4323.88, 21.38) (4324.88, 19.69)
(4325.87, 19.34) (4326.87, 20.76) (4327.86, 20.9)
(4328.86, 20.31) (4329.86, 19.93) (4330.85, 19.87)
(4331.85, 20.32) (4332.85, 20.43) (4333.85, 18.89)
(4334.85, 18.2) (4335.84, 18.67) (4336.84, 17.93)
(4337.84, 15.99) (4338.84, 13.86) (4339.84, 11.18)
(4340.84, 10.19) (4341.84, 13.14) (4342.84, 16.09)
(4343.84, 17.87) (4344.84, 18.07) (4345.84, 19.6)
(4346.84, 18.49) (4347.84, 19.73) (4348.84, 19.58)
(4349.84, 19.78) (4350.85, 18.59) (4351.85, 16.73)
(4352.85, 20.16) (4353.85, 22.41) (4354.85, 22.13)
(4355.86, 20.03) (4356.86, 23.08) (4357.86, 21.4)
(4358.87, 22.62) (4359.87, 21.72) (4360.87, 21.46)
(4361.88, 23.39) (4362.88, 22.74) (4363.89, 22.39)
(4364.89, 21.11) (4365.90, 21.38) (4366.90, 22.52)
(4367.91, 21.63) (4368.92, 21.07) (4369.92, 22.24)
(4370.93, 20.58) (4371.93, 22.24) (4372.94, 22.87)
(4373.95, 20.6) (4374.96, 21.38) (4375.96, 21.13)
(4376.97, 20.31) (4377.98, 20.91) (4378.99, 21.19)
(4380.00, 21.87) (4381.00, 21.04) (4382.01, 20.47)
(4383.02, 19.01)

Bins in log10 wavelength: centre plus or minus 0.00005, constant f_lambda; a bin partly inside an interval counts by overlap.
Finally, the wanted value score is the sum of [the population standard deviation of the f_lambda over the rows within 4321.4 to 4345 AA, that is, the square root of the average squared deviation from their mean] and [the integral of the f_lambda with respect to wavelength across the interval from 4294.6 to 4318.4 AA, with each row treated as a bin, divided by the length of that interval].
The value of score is 23.9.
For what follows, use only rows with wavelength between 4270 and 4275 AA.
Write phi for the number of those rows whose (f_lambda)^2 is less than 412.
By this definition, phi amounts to 3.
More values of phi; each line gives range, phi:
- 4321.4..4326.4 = 2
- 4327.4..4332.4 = 2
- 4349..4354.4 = 4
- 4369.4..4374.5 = 0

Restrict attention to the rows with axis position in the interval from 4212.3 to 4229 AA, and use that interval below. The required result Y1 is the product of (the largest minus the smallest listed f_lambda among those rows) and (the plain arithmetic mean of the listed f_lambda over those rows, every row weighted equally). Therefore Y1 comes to 103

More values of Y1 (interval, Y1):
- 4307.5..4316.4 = 38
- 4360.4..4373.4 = 62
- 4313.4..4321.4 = 30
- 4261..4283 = 105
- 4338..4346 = 141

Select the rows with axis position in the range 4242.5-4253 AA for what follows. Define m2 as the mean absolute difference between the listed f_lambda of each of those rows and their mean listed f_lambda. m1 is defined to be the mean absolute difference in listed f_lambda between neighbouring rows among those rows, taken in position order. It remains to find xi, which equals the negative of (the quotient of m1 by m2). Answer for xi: -1.17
